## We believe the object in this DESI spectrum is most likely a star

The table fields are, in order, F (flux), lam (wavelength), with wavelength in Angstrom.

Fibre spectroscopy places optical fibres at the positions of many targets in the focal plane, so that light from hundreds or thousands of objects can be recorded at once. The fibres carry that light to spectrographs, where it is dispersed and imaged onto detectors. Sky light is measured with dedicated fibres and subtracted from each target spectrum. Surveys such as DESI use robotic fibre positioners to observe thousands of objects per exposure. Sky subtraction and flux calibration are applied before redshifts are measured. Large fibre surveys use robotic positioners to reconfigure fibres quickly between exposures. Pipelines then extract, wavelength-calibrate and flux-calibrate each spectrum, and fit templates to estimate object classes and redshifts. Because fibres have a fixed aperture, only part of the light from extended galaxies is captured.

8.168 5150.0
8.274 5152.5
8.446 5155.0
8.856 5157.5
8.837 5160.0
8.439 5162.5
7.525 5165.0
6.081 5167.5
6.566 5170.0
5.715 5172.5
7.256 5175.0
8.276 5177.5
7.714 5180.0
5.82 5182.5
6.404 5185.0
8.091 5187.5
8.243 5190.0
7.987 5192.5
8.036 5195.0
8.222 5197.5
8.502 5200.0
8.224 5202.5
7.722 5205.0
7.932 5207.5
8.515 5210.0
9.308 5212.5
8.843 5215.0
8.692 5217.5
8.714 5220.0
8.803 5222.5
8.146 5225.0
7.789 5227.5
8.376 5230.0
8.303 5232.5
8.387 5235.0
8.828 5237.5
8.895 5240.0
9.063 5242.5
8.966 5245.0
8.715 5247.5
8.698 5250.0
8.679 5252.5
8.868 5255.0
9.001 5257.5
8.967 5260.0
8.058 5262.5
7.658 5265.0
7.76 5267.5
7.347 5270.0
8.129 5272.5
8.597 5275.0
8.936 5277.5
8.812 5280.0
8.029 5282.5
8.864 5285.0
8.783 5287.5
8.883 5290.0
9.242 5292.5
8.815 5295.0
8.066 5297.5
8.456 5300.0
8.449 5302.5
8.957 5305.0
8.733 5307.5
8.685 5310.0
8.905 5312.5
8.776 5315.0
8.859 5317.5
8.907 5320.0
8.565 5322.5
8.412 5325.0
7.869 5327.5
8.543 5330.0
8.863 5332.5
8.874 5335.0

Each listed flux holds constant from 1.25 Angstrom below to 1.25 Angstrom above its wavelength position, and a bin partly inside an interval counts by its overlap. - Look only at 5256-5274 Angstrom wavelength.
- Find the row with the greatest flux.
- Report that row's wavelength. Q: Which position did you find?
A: 5257.5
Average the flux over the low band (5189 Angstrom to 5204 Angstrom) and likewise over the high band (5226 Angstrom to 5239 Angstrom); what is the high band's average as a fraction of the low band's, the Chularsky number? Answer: 1.02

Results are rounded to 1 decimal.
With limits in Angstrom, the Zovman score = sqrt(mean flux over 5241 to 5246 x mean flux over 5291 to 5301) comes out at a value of 8.8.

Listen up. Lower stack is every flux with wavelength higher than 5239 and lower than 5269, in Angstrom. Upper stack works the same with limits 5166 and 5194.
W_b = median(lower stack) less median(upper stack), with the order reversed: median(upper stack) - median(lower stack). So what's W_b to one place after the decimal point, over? -1.5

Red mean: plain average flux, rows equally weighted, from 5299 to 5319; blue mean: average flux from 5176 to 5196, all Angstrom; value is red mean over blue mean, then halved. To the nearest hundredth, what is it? 0.58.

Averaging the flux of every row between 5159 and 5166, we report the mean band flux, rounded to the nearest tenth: 8.3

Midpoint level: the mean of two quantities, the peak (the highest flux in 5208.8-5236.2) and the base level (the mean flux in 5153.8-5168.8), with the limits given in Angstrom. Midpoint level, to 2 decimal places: 8.67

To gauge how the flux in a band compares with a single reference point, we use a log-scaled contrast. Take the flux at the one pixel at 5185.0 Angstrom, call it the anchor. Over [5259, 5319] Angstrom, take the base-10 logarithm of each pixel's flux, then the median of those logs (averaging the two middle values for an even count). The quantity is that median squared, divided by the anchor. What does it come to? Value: 0.139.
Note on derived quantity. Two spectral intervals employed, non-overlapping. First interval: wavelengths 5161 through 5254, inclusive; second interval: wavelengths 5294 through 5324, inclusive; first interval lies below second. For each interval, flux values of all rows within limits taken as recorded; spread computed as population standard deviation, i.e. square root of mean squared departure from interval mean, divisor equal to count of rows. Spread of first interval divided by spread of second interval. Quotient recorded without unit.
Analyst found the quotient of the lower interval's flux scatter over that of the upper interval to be 3.6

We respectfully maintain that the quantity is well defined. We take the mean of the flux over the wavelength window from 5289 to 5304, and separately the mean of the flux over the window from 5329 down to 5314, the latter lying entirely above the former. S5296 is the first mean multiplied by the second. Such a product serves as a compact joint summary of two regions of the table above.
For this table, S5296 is 74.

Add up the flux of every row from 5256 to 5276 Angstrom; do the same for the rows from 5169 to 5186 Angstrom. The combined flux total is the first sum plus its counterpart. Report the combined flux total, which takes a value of 113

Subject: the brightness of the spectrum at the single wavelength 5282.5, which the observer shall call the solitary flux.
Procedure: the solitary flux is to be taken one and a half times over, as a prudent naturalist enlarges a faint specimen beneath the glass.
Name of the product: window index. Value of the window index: 12.0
